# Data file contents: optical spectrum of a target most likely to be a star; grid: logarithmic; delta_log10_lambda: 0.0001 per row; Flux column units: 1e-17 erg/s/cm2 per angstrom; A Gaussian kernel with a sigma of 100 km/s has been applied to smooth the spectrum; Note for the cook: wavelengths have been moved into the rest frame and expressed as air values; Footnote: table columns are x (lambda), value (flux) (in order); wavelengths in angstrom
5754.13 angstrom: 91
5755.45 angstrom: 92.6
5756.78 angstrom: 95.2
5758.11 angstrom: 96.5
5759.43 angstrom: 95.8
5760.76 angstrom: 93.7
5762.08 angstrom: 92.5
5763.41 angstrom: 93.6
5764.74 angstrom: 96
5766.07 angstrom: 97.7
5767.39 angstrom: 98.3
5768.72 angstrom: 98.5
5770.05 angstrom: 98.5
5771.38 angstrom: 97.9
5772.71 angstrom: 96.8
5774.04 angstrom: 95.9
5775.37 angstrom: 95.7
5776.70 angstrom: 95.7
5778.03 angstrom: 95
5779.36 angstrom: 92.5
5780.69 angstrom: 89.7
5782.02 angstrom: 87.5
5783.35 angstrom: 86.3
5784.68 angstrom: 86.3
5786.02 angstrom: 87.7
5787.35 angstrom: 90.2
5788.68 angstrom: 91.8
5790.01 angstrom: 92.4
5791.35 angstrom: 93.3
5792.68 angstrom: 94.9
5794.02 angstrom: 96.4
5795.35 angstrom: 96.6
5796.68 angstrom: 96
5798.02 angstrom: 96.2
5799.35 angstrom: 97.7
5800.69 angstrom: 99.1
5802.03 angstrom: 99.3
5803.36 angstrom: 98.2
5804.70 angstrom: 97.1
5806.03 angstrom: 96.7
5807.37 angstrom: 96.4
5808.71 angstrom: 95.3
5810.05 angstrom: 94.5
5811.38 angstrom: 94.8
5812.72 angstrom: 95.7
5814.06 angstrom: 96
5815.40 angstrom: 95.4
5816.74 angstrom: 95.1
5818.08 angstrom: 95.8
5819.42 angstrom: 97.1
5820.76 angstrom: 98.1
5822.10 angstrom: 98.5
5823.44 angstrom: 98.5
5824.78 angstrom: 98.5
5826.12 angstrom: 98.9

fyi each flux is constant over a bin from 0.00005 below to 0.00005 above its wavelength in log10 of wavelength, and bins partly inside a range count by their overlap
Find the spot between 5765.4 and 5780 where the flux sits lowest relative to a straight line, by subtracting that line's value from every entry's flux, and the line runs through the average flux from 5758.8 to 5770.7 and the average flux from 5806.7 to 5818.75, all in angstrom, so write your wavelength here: 5779.36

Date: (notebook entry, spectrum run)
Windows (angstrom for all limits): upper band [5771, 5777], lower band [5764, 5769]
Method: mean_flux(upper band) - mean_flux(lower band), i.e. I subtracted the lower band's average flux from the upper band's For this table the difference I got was -1.2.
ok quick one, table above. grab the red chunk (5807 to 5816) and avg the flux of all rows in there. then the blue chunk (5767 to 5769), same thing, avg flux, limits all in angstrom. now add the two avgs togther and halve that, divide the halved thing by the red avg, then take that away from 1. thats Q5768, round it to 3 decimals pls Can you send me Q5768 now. -0.015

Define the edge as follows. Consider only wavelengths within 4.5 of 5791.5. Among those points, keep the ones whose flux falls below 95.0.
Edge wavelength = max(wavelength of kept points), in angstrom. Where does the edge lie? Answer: 5792.68 angstrom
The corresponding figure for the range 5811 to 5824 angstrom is 5811.38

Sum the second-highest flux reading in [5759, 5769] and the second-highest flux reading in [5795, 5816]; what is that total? 197.4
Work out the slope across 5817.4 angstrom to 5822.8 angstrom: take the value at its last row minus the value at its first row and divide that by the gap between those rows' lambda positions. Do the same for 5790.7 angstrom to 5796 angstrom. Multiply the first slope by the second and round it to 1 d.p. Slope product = 0.6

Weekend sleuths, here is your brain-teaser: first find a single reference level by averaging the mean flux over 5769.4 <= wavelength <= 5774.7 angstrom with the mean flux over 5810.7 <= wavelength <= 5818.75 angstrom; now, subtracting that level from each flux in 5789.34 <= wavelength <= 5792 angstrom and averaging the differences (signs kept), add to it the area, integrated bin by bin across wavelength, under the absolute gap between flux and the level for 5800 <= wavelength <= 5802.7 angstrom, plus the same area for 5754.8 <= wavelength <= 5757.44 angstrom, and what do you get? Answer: 11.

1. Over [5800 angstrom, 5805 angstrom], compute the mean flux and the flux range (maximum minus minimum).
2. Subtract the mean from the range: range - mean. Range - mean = -96.2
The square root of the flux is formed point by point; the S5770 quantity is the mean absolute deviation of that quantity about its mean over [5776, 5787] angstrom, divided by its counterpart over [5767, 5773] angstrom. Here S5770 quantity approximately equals 6.4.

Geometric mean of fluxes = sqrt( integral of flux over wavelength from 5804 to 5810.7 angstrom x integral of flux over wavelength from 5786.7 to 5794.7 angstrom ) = 692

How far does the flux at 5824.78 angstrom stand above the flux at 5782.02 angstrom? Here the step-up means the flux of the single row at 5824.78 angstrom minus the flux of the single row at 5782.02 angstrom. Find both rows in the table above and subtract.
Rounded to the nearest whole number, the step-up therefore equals 11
